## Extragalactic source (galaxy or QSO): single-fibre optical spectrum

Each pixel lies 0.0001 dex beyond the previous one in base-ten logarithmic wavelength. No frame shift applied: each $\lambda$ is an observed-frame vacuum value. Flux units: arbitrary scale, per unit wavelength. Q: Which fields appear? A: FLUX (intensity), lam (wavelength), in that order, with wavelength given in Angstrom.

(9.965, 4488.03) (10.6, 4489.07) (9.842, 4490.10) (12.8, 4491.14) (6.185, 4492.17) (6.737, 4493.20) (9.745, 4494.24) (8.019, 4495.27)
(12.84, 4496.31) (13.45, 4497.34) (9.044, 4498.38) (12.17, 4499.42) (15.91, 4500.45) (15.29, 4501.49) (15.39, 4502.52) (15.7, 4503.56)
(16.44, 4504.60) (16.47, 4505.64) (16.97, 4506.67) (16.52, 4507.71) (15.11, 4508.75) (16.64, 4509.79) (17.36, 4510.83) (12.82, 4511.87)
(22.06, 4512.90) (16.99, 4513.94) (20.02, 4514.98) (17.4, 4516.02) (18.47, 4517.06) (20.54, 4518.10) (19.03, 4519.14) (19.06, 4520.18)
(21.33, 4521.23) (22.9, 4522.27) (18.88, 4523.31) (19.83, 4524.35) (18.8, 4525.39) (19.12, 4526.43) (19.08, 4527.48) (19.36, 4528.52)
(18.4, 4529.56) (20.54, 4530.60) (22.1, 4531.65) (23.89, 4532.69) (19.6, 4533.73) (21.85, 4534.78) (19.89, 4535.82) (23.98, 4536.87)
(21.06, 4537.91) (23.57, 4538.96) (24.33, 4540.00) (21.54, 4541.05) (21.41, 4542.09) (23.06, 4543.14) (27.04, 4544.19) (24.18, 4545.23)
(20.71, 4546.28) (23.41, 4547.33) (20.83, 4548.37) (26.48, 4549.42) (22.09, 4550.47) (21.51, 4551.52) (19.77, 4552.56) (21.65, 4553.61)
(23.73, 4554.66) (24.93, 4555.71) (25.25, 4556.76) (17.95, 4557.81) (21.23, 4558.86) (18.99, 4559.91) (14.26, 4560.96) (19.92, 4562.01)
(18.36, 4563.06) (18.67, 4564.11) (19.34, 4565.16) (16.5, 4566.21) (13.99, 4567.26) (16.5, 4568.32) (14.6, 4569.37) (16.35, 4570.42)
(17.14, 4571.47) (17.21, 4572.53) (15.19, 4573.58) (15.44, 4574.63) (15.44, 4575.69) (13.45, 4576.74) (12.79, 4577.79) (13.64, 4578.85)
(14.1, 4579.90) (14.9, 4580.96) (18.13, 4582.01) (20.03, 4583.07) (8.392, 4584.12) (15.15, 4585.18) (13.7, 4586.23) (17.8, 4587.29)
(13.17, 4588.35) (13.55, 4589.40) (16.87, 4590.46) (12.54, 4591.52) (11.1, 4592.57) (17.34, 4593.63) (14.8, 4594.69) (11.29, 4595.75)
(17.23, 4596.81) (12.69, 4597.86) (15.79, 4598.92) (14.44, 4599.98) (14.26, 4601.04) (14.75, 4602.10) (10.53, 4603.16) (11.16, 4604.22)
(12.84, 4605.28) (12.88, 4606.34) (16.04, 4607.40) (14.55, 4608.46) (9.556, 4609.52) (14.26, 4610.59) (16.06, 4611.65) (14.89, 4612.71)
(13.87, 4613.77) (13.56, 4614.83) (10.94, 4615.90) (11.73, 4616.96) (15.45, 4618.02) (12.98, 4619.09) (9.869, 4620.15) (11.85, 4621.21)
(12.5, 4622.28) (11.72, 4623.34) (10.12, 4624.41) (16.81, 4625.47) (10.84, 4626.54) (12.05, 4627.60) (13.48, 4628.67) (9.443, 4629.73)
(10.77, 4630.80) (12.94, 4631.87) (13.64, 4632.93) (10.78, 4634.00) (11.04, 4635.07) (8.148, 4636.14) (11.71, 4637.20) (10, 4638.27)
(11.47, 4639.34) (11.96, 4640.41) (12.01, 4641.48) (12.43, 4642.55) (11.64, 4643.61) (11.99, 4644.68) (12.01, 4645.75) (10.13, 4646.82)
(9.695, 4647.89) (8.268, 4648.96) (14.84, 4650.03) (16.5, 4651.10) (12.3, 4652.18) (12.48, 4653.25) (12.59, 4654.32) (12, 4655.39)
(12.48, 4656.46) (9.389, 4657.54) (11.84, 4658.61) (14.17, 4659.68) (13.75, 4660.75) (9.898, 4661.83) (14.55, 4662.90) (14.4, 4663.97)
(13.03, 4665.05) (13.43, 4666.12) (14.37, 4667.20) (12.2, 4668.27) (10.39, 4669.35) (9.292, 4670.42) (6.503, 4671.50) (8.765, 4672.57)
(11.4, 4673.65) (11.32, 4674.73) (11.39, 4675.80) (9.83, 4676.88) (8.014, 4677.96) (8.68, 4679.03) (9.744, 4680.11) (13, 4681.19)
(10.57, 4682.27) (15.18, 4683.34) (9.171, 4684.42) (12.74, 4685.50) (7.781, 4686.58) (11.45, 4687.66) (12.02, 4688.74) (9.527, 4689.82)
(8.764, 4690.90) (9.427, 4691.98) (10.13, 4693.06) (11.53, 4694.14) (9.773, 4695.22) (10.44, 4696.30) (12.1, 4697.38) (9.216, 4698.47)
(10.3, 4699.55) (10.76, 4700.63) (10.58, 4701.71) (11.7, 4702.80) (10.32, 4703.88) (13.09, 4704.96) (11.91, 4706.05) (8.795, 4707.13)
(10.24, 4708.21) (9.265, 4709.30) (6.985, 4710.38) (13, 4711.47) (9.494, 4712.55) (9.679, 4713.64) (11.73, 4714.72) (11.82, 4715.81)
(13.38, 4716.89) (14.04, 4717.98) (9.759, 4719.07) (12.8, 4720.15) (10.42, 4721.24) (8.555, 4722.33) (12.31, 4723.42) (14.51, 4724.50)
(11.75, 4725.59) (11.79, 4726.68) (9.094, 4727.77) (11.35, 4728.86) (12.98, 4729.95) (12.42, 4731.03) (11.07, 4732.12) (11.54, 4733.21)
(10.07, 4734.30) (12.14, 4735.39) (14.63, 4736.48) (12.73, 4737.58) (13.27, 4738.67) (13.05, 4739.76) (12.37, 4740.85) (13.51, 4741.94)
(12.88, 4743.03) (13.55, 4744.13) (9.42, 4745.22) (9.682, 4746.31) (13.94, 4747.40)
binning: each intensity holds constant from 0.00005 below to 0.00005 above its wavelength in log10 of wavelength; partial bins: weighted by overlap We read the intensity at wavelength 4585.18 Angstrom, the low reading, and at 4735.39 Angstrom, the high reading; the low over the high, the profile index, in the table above 1.2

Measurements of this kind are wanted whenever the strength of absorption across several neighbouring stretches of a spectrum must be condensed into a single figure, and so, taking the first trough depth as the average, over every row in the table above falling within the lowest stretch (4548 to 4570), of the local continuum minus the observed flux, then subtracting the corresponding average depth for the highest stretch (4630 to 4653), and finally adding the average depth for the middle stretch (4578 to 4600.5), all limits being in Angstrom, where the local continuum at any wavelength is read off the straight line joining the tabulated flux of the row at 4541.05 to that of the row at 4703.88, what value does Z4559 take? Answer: 1.1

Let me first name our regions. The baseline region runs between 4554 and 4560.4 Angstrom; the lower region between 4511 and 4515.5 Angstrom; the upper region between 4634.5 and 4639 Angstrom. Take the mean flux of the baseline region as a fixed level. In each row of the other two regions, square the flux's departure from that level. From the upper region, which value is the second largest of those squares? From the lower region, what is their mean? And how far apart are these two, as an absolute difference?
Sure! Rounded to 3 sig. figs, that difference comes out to 116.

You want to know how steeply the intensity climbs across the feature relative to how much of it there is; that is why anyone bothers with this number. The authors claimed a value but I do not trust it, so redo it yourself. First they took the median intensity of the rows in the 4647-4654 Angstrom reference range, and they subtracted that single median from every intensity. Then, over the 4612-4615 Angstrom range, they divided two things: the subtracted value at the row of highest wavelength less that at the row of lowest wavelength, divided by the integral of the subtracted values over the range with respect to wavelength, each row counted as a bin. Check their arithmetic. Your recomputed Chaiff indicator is -0.2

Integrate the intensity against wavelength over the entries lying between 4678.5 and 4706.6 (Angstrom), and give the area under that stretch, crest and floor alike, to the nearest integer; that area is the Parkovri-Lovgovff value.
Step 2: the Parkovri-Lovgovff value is 302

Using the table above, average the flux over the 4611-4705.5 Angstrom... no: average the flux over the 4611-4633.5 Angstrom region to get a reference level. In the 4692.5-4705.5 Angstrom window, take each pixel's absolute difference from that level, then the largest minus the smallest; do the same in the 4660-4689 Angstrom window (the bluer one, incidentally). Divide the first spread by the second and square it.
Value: 0.24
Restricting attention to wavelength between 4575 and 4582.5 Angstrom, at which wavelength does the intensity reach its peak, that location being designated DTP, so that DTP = 4582.01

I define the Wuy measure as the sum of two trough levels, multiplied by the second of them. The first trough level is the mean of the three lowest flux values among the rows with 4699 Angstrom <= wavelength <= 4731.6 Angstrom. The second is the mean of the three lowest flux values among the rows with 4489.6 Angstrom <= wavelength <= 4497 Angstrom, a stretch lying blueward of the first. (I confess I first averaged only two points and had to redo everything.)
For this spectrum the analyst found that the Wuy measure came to 105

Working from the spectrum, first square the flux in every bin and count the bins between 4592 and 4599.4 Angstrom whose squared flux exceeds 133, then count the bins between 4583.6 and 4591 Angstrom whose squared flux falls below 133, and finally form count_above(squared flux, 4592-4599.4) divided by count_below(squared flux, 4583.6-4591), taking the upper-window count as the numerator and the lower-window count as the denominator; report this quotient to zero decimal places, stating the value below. 5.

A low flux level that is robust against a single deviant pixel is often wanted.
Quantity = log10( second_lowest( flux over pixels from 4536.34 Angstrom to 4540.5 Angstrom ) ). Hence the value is 1.37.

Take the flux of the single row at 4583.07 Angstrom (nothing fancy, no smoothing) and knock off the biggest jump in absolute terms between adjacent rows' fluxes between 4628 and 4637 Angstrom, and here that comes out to 16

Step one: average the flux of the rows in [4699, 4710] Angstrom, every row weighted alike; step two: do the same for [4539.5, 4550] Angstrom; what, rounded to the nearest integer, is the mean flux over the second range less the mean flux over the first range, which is 13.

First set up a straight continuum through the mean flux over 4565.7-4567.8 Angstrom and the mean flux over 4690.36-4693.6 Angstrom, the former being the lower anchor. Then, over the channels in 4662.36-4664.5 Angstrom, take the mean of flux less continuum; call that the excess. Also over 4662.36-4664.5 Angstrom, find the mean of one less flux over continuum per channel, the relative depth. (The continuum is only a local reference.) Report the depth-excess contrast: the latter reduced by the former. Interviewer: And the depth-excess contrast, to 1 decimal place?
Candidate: -4.1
